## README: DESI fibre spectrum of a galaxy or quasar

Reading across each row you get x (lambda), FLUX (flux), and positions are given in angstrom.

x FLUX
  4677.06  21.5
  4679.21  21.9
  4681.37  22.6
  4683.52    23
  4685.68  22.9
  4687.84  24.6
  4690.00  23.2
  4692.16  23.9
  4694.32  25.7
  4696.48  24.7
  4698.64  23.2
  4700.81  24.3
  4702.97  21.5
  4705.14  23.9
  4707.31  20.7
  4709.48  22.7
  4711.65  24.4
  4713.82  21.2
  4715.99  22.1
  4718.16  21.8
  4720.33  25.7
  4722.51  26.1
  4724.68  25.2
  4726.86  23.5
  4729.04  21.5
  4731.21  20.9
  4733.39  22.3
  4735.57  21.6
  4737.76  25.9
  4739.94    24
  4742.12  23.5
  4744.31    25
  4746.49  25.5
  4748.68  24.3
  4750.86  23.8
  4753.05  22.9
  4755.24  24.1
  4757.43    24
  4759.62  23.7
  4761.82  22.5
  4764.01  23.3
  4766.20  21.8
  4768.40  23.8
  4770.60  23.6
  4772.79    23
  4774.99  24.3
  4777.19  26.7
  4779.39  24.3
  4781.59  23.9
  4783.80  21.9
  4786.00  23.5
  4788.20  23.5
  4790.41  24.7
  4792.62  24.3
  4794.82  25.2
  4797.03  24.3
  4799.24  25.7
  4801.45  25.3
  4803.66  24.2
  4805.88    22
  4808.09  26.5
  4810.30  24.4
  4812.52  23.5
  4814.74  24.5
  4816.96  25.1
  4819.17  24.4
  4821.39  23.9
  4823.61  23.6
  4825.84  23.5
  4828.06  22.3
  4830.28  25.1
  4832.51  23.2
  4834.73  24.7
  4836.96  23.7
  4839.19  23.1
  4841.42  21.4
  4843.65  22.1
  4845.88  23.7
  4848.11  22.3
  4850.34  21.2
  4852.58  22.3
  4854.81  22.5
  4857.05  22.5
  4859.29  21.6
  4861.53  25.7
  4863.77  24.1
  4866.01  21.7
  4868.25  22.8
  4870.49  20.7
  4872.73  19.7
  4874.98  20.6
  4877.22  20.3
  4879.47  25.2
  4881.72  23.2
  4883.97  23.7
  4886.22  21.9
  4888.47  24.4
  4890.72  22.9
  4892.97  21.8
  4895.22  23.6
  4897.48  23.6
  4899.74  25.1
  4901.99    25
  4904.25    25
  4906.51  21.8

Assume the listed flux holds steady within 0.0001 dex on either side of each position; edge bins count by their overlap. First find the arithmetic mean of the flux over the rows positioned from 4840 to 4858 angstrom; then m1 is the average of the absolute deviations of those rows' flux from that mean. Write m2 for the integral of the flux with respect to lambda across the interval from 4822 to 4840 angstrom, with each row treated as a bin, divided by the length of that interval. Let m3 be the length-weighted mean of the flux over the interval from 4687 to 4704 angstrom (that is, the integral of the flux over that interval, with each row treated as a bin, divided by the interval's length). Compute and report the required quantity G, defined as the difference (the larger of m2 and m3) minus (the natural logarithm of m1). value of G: 24.6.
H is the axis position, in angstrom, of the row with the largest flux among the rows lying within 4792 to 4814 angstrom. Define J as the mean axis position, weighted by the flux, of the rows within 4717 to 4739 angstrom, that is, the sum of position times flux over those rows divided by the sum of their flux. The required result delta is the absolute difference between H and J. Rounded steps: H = 4808.09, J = 4727.8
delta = 80.3 angstrom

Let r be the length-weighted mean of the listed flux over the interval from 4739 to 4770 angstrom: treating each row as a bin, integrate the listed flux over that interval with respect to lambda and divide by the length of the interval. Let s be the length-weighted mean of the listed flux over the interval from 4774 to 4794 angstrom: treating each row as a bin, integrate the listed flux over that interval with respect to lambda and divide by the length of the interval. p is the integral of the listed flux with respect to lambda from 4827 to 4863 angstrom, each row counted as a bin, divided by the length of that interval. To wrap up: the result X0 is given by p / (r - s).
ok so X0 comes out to -55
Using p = 23.0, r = 23.7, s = 24.1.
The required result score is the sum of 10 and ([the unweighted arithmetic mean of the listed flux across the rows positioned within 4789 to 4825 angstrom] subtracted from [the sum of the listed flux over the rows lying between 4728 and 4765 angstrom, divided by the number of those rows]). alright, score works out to 9.0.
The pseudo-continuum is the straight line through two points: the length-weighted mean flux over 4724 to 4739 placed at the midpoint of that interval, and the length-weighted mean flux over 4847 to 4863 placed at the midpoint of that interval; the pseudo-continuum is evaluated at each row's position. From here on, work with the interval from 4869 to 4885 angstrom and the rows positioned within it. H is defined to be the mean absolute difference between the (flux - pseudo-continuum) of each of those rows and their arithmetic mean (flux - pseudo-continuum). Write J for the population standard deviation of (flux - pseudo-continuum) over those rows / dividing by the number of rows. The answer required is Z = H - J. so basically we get -0.12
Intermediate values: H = 1.8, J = 1.9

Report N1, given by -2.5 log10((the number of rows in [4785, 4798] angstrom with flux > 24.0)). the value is -1.5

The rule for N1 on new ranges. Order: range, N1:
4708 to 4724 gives -1.2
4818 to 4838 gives -1.2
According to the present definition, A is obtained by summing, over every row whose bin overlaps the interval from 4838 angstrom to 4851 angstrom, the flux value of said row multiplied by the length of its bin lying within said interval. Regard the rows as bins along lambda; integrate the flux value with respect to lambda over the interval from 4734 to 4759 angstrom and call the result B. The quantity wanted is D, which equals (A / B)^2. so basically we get 0.2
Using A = 291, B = 600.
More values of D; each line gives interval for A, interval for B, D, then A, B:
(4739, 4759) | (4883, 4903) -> 1.0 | 482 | 471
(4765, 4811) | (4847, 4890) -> 1.3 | 1110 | 965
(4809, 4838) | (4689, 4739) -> 0.4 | 696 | 1165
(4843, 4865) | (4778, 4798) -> 1.1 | 502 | 480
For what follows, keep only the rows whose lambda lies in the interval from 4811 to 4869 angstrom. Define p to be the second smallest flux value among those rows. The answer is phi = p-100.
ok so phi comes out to -78.6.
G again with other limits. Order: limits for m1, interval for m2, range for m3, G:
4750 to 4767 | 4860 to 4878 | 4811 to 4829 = 24.3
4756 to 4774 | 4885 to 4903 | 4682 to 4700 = 24.4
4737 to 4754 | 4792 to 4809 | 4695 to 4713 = 24.9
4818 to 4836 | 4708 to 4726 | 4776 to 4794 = 24.5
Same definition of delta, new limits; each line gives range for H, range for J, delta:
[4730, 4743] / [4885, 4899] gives 154.1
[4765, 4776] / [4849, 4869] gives 84.4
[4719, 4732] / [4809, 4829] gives 96.5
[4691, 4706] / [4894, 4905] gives 205.5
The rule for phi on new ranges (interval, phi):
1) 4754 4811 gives -78.1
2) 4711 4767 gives -78.8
